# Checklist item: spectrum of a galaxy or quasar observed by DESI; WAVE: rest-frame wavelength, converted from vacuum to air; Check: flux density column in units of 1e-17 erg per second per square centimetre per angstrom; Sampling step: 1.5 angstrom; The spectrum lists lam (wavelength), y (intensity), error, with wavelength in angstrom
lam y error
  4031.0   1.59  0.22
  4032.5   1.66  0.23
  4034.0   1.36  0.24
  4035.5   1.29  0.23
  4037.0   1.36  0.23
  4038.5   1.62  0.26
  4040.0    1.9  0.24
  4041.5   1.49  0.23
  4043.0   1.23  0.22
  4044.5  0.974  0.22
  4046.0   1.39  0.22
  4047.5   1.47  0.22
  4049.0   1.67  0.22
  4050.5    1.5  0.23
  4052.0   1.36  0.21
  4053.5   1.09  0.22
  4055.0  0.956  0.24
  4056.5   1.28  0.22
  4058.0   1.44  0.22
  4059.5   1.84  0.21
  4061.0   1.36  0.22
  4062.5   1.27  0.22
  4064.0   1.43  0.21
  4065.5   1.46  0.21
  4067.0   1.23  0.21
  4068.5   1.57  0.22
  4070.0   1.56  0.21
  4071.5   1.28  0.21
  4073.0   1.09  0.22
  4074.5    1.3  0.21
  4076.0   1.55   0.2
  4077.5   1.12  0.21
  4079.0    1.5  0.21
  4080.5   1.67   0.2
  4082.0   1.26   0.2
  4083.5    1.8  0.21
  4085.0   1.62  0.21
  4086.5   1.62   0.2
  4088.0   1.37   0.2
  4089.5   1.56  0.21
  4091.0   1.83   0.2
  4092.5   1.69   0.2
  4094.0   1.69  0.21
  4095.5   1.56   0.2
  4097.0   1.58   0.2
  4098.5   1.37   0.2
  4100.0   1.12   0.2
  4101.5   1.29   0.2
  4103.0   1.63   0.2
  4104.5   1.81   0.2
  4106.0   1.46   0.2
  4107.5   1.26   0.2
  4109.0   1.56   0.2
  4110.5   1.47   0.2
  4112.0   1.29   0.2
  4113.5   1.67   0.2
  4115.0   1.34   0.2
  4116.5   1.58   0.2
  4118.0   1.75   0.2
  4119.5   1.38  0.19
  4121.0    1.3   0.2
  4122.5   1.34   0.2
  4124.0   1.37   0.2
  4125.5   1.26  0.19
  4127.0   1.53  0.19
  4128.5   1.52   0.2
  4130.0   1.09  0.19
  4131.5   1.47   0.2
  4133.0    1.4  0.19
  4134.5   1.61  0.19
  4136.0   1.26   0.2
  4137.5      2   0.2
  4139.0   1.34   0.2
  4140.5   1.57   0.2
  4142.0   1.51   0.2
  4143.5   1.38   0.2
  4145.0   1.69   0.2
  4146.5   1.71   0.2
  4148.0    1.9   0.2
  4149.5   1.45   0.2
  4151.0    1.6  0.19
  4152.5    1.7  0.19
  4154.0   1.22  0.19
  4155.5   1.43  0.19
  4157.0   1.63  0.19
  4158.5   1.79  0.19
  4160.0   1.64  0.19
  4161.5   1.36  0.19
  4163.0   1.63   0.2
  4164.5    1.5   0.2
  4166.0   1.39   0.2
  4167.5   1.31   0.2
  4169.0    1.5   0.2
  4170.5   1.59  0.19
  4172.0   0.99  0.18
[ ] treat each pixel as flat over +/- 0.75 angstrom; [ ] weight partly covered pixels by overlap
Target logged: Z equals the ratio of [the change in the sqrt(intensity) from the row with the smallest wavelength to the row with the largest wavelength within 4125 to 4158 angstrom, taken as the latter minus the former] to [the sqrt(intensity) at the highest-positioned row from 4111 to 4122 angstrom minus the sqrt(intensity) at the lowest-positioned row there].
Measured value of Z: 35.1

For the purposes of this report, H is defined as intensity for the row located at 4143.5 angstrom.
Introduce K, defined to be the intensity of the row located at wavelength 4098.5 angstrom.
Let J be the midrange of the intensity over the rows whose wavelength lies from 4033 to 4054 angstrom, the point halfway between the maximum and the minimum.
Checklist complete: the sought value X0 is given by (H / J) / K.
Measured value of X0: 0.70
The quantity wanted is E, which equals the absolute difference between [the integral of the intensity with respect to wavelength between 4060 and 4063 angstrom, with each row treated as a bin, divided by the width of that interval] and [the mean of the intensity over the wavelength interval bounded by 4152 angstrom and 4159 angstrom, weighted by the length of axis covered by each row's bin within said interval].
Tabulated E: 0.18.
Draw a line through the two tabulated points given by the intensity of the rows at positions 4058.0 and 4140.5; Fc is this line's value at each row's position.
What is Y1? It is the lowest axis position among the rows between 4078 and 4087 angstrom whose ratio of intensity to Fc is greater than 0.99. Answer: 4079.0 angstrom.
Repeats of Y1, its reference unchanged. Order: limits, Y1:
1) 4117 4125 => 4118.0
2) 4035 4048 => 4038.5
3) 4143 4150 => 4145.0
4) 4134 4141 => 4134.5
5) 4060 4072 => 4065.5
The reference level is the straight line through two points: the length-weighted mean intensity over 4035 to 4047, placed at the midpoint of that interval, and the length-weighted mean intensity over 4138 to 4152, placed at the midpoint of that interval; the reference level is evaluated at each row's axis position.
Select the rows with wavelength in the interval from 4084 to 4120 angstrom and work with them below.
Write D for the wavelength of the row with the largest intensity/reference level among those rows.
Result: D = 4091.0 angstrom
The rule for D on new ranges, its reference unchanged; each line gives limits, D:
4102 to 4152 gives 4137.5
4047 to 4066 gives 4059.5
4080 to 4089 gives 4083.5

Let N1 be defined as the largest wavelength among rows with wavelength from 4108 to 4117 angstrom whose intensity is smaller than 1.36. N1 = 4115.0 angstrom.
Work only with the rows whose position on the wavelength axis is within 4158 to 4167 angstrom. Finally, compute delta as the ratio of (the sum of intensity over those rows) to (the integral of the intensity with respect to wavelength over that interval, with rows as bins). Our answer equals 0.672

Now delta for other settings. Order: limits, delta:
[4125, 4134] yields 0.662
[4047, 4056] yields 0.669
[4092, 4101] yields 0.672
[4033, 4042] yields 0.665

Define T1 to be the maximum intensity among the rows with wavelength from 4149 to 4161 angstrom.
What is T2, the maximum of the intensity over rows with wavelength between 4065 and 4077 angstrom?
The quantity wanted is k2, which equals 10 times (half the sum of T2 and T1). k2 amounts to 16.8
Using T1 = 1.79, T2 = 1.57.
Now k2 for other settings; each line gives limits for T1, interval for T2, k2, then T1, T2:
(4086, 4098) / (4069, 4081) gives 17.5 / 1.83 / 1.67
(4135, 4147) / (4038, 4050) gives 19.5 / 2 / 1.9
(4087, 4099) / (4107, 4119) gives 17.9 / 1.83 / 1.75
